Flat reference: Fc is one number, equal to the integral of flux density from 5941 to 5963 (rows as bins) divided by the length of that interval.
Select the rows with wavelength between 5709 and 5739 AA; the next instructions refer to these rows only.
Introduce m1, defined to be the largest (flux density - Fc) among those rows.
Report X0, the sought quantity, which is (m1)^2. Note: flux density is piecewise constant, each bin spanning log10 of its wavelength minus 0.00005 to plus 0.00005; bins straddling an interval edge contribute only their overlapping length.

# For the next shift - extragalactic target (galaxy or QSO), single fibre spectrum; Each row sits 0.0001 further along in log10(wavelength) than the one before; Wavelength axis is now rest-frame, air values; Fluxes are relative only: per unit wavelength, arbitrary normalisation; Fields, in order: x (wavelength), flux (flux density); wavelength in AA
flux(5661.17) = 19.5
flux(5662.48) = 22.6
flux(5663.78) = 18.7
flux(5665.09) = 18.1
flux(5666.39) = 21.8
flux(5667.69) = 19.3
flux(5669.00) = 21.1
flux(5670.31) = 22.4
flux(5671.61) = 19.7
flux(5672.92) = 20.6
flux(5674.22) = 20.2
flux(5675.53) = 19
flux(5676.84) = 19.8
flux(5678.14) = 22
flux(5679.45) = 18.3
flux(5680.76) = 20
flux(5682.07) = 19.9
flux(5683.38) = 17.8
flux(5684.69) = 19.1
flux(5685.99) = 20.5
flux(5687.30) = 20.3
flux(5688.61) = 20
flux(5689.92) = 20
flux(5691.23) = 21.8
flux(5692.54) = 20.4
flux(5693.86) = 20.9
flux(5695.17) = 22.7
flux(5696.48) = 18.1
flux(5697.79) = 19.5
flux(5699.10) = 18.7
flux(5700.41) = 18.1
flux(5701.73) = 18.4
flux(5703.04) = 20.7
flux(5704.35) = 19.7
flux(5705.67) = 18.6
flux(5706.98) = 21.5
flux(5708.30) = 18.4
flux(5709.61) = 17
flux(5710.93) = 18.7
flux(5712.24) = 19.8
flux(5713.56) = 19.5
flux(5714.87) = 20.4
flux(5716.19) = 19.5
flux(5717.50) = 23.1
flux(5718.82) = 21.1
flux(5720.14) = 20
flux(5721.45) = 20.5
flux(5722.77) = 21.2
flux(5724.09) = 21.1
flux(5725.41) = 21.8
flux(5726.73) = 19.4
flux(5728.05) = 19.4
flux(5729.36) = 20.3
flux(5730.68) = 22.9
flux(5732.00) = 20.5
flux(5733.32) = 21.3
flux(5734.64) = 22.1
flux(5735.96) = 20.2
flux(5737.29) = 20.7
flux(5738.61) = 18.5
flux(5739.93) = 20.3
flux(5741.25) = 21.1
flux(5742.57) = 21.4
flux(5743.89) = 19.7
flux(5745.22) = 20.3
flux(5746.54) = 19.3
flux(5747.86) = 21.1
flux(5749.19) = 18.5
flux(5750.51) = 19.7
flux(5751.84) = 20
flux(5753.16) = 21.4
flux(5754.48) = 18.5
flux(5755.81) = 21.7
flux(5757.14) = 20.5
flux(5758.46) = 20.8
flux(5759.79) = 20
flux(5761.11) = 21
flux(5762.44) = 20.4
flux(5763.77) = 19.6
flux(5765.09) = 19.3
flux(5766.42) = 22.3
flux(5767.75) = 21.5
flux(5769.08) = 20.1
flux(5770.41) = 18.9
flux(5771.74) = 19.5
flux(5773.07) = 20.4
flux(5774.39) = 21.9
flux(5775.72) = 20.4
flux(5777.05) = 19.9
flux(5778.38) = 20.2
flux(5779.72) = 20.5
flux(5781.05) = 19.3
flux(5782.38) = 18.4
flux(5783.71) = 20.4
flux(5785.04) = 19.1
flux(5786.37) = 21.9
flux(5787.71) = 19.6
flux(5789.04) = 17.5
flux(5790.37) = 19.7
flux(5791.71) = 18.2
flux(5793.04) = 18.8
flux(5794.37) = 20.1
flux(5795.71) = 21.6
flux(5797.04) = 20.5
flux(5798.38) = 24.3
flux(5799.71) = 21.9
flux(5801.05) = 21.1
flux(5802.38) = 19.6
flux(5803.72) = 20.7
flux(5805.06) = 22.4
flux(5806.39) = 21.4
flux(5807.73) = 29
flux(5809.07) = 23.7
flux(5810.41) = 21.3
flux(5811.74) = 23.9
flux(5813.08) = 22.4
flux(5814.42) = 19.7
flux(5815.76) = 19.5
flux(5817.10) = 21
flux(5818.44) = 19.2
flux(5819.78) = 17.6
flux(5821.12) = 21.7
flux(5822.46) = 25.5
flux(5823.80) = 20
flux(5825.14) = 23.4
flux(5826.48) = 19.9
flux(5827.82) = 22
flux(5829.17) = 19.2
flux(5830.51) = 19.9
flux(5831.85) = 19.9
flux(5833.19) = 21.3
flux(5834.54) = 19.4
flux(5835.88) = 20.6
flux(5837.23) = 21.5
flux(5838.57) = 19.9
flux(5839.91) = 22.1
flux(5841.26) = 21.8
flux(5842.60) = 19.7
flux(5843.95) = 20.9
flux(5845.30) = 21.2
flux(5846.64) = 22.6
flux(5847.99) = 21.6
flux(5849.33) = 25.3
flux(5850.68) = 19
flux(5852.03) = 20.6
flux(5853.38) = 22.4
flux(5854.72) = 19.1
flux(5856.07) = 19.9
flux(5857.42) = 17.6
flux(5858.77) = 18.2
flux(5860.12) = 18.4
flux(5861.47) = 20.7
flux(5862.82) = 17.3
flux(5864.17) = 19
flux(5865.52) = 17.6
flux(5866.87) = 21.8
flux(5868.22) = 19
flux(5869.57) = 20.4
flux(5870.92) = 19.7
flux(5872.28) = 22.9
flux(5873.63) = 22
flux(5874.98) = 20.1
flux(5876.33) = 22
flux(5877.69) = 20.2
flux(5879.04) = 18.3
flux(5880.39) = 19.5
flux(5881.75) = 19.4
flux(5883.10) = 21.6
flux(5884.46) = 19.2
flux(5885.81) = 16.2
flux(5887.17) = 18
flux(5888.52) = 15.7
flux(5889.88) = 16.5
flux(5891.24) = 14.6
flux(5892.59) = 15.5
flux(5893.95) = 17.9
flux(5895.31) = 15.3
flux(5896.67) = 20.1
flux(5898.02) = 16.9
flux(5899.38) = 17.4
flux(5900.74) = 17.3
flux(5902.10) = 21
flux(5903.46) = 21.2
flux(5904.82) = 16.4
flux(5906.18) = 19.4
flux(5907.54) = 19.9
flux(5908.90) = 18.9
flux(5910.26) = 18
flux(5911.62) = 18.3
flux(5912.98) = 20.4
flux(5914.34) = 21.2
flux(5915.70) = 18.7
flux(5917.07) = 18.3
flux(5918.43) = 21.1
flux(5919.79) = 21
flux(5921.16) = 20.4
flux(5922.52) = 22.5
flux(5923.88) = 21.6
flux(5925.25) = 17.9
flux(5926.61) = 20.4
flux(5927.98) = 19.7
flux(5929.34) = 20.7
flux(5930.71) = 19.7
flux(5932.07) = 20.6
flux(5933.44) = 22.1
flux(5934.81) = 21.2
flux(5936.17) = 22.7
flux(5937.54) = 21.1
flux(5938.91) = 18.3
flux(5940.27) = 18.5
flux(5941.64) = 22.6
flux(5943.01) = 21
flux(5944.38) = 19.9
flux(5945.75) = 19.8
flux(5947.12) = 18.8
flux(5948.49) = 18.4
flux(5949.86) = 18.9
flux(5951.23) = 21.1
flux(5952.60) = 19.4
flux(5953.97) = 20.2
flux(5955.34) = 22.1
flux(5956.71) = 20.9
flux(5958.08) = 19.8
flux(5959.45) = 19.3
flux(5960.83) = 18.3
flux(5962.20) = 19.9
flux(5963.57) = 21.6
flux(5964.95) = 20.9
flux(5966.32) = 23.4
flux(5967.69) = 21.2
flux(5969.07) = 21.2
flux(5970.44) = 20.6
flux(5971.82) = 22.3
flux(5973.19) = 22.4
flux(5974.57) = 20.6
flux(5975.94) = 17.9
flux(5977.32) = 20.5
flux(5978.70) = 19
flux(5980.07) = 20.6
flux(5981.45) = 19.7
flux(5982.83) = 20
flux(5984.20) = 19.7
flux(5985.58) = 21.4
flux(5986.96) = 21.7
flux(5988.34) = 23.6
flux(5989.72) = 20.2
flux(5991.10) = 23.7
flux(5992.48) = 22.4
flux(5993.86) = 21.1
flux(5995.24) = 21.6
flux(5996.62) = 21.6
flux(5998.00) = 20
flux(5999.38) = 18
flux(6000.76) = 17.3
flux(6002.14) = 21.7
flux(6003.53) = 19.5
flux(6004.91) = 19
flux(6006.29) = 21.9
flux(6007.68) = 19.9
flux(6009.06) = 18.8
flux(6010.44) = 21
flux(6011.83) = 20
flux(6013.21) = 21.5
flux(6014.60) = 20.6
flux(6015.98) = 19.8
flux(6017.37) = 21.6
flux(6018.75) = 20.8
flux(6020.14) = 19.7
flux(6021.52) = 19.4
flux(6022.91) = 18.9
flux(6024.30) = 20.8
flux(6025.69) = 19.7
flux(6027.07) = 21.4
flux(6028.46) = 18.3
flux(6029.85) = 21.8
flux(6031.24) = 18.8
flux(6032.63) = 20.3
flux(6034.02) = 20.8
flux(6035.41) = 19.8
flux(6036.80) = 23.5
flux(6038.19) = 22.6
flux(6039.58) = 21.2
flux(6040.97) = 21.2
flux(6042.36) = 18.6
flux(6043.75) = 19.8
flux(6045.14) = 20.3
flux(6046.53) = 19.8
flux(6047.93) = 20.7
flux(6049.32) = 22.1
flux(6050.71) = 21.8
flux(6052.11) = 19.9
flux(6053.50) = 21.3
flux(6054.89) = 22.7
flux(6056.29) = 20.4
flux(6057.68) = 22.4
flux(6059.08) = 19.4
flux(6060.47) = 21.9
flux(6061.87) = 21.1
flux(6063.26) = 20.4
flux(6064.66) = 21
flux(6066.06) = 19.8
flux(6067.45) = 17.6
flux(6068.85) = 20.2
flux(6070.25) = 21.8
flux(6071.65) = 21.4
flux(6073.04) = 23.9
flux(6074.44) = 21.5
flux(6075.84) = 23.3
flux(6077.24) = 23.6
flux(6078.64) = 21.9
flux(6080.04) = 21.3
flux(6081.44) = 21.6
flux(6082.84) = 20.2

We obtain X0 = 9.4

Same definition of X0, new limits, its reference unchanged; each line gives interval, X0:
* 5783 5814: 80.5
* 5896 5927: 6.1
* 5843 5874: 27.8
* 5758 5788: 5.2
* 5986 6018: 13.5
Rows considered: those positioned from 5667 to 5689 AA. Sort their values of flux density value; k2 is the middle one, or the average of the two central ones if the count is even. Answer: 20.0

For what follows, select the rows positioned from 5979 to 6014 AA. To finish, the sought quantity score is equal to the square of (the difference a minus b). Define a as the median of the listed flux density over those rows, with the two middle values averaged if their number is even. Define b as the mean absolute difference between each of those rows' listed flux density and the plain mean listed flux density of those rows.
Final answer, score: 375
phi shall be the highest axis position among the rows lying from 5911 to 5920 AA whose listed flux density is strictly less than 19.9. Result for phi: 5917.07 AA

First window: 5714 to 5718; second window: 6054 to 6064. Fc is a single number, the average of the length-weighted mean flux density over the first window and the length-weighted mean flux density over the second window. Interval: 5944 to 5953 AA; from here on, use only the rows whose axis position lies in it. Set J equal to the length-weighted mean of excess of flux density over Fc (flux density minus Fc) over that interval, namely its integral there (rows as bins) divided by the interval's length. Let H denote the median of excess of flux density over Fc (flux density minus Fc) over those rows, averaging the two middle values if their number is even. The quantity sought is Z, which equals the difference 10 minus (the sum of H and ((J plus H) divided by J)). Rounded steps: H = -1.6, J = -1.6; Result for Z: 9.6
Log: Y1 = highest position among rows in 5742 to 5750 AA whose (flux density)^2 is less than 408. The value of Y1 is 5749.19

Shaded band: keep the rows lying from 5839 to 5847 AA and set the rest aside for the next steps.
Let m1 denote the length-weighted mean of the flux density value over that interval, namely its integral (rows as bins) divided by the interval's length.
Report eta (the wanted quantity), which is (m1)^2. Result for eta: 454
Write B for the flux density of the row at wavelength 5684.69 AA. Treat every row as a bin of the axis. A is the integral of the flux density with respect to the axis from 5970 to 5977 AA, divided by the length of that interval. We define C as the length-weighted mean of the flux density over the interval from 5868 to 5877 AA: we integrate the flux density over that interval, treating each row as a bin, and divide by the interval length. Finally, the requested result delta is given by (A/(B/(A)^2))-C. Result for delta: 446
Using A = 20.7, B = 19.1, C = 21.0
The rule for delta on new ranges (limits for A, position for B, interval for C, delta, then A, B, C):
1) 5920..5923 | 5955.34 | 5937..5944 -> 416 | 21.3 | 22.1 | 20.3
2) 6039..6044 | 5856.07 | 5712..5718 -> 395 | 20.2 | 19.9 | 20.4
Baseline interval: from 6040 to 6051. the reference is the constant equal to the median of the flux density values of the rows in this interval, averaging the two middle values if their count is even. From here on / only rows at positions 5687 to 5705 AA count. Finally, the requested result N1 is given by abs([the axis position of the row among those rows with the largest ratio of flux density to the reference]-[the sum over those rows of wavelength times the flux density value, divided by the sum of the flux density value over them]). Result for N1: 0.5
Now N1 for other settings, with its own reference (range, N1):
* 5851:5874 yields 9.3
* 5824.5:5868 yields 3.7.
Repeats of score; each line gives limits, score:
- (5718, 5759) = 387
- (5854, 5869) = 323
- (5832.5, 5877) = 368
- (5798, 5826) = 381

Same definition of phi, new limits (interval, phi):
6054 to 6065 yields 6059.08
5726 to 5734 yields 5728.05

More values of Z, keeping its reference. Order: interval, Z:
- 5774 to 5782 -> 8.8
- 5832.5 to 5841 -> 8.6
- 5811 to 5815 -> 6.3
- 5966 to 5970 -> 8.6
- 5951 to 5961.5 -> 8.9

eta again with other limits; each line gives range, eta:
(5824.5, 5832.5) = 429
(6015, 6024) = 404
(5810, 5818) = 451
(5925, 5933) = 400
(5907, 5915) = 378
